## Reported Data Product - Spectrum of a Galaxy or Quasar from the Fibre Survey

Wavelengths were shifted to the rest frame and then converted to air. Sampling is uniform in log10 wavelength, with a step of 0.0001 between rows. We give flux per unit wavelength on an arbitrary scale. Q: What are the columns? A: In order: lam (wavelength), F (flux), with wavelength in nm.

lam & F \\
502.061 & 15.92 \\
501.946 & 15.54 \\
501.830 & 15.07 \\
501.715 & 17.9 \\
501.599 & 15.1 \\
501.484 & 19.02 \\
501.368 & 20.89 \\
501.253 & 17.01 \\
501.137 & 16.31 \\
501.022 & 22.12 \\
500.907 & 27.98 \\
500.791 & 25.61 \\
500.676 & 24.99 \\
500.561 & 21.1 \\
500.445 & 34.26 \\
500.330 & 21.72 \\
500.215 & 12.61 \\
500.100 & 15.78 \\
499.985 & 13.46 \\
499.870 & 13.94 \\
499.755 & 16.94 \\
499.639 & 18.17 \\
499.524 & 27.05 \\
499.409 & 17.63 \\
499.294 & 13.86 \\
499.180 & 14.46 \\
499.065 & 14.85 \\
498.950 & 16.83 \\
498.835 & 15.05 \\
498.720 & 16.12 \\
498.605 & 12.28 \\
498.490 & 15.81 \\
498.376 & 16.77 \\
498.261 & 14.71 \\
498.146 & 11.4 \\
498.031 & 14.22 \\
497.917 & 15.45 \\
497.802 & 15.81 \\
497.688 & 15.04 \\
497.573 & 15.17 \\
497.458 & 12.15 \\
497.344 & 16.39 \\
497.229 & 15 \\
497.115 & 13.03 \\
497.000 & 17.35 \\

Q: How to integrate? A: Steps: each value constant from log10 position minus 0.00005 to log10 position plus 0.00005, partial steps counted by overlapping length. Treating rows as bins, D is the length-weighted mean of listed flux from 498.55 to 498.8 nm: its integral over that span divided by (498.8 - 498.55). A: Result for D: 14.3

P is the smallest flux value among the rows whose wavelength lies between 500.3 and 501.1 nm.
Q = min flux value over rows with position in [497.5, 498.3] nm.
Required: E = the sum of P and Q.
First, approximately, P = 21.1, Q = 11.4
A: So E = 32.5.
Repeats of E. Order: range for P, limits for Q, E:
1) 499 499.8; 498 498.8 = 25.3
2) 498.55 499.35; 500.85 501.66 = 27.4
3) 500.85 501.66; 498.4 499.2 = 27.4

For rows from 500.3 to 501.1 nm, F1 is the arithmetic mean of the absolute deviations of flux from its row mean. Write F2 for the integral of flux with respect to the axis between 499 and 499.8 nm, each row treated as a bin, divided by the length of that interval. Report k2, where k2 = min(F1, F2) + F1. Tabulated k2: 6.7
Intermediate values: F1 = 3.3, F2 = 18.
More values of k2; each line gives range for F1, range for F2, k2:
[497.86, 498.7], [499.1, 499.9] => 3.0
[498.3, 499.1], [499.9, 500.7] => 2.3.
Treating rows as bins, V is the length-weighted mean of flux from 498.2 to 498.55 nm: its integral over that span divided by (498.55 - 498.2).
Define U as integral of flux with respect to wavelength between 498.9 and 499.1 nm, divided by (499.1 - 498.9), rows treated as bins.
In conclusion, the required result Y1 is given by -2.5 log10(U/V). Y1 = -0.01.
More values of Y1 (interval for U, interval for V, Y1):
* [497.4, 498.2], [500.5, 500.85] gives 0.57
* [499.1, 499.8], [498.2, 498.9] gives -0.19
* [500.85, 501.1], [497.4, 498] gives -0.55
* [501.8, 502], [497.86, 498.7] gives -0.06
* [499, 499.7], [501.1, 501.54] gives 0.04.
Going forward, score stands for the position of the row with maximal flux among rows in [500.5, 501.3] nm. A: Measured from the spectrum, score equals 500.907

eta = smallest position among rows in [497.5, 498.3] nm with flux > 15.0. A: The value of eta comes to 497.573 nm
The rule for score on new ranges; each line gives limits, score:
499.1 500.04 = 499.524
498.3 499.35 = 498.950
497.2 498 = 497.344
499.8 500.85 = 500.445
